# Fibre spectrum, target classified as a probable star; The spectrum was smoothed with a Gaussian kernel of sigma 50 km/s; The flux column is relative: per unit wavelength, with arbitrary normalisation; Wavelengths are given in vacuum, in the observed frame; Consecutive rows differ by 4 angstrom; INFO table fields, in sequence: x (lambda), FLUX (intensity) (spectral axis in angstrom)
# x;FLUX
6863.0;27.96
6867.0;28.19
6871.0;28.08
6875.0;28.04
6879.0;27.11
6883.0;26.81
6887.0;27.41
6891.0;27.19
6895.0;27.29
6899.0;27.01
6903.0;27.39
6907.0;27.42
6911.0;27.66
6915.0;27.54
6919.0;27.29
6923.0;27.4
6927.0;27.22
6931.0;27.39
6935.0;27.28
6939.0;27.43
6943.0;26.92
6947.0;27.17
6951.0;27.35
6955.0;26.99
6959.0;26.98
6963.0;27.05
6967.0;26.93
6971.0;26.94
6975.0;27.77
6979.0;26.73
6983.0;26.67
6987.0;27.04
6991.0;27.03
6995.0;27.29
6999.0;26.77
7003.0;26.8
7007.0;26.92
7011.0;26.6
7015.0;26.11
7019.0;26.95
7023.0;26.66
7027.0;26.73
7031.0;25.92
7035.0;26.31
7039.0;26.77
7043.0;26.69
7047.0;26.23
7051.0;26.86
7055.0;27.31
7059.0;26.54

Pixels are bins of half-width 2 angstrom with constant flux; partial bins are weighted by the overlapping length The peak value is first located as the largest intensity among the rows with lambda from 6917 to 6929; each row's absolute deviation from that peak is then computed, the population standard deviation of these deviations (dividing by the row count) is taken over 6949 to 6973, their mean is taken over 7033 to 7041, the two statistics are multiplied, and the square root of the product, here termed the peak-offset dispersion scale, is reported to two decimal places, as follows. 0.35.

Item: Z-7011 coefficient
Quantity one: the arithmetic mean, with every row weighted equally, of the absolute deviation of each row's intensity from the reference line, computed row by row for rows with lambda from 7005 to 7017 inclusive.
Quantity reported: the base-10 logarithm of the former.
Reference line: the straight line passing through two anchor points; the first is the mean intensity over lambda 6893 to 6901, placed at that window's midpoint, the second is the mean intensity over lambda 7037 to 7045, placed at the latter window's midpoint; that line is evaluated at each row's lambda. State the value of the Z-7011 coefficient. -0.48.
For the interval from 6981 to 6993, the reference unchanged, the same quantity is -0.75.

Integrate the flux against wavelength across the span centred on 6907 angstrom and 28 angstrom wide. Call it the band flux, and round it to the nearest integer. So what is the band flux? 766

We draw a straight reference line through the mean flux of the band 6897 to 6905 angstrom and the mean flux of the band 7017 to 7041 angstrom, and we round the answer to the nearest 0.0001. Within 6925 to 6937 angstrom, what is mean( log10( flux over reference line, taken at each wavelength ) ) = 0.0040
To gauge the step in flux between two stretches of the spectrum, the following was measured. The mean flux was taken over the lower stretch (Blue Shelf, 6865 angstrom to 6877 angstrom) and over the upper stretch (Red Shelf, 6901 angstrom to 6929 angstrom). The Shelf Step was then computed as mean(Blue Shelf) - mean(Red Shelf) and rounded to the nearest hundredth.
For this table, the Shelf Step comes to 0.69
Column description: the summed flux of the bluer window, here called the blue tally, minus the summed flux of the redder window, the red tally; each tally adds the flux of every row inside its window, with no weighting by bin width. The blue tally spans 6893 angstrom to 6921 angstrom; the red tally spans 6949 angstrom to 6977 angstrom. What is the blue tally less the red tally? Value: 1.6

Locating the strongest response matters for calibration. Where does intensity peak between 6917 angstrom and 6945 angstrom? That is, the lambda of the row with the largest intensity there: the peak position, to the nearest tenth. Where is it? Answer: 6939.0 angstrom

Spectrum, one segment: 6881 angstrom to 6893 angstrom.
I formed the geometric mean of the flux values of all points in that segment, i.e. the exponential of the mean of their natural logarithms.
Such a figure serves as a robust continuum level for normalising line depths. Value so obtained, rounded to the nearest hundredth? 27.14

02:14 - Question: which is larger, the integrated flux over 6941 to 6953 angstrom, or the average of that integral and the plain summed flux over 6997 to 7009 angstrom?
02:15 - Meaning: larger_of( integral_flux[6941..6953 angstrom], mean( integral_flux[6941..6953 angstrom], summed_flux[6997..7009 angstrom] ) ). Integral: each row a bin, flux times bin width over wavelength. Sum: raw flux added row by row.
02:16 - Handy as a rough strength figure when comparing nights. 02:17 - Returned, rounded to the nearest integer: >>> 326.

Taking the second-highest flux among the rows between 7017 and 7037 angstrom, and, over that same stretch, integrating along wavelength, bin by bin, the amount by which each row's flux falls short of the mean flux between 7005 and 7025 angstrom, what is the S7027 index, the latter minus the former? -24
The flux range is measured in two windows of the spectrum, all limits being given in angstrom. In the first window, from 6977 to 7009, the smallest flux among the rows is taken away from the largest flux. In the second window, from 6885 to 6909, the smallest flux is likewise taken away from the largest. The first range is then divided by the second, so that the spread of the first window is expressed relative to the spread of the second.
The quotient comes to 1.51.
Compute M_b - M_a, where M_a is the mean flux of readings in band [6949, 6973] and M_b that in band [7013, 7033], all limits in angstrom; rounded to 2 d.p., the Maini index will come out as -0.57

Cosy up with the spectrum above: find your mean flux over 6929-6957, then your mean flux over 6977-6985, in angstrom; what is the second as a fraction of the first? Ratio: 0.981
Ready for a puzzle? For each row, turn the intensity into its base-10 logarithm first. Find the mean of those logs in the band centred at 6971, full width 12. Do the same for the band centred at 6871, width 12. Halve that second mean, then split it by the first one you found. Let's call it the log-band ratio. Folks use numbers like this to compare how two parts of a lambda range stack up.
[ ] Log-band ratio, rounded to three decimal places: 0.505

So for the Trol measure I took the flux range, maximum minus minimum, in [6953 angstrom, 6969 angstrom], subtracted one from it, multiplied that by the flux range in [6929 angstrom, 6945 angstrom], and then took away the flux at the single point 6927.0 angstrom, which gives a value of -27.7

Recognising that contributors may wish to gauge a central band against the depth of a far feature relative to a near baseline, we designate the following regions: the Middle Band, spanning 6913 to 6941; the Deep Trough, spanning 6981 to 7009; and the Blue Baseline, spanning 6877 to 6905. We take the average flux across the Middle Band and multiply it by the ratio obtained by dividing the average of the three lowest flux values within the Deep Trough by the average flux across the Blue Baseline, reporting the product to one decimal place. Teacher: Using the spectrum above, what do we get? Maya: 26.9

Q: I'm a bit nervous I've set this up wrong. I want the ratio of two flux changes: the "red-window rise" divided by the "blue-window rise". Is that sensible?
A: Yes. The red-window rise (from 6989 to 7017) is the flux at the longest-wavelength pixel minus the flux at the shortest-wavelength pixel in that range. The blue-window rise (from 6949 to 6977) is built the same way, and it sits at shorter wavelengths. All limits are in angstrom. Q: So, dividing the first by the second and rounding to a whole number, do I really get -2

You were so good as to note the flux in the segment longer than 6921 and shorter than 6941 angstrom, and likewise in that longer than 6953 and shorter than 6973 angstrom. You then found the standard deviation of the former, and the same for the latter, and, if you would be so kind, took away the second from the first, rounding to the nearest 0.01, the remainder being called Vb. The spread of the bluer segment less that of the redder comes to 0.04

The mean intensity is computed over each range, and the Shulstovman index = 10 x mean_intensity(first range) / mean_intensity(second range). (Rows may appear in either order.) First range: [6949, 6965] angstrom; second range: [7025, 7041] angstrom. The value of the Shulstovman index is 10.2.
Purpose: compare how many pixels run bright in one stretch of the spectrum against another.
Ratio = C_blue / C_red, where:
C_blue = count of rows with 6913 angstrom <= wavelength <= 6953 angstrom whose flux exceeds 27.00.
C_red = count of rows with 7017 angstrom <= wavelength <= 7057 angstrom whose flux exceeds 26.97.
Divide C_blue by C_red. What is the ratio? 9.0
